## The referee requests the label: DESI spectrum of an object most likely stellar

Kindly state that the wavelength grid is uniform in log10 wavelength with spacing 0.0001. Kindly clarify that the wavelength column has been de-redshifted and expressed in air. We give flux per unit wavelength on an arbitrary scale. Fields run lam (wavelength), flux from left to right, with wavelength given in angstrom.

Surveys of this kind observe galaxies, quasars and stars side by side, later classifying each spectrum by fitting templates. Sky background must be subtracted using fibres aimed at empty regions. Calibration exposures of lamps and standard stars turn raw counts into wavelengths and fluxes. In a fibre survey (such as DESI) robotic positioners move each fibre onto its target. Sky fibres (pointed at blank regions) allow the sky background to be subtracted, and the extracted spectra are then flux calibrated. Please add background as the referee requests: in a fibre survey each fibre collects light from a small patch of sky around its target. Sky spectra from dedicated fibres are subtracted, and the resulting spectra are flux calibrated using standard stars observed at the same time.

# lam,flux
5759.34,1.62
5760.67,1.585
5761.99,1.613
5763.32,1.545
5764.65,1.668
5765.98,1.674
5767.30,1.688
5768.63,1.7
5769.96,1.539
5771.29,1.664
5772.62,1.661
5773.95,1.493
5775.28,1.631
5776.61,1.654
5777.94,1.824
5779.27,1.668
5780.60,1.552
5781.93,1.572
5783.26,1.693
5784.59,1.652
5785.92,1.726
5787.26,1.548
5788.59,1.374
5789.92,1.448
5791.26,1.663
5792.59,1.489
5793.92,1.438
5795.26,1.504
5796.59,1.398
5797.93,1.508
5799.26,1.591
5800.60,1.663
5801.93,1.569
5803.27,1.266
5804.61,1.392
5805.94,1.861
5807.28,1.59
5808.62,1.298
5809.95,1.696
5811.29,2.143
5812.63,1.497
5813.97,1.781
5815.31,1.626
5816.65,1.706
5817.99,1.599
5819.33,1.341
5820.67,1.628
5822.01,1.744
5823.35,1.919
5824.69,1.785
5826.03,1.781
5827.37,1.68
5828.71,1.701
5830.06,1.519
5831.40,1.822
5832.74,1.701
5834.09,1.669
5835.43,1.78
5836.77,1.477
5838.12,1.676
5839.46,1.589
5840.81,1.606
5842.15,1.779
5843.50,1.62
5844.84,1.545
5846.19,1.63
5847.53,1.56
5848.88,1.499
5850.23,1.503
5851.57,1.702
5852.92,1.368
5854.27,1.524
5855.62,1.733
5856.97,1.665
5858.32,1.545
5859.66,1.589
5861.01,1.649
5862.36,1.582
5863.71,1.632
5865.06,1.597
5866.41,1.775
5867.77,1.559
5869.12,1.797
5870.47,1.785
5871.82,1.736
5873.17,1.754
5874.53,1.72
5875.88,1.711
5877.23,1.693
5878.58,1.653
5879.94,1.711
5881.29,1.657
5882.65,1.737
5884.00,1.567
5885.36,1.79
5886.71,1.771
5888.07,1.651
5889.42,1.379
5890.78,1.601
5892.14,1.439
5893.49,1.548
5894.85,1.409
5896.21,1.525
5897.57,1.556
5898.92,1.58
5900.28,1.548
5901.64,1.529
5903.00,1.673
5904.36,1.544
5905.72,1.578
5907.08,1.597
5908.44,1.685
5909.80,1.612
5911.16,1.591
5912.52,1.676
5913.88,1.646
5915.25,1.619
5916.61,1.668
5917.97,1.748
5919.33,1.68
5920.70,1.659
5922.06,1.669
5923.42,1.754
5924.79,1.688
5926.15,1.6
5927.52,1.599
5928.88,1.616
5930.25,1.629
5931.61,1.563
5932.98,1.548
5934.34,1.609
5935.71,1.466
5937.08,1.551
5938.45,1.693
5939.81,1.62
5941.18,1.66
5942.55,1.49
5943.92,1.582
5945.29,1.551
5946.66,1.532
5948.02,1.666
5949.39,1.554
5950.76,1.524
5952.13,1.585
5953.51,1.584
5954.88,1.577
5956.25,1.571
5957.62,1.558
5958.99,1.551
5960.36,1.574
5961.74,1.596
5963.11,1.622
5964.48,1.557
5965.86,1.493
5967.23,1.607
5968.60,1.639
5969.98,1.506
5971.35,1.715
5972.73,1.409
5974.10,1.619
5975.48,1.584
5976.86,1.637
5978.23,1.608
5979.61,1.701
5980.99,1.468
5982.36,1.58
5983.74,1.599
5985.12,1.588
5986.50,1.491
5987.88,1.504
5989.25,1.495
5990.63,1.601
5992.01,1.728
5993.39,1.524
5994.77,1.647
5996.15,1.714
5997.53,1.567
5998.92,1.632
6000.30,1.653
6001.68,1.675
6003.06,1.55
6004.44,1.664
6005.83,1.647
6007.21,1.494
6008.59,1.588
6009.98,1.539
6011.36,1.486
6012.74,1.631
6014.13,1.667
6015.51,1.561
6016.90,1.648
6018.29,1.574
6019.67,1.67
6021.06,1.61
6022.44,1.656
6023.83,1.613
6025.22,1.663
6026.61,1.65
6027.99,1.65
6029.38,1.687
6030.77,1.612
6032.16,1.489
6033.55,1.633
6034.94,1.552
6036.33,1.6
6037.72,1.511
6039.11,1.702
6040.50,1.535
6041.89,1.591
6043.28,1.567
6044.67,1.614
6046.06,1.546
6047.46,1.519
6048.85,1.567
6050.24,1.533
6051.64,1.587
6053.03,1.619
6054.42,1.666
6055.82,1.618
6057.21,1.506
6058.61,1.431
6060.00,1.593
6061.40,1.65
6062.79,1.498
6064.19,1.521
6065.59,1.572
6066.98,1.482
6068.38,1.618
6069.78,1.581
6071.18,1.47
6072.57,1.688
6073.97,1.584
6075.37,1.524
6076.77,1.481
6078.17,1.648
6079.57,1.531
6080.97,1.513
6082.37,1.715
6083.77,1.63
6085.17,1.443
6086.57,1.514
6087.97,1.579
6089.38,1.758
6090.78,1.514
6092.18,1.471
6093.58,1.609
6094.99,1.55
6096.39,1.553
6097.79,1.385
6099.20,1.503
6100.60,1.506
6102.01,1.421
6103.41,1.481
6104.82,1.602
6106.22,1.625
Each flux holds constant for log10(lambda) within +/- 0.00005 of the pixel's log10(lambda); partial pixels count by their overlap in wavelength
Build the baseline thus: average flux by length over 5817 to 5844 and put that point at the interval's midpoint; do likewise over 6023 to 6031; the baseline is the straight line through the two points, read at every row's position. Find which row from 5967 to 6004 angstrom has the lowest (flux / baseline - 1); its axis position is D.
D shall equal 5972.73 angstrom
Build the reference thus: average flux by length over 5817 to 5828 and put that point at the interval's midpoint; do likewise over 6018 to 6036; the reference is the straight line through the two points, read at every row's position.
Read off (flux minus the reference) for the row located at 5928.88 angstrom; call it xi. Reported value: -0.036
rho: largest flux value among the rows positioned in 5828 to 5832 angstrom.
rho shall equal 1.822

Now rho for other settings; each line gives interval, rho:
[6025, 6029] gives 1.663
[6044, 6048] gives 1.614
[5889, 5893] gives 1.601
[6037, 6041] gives 1.702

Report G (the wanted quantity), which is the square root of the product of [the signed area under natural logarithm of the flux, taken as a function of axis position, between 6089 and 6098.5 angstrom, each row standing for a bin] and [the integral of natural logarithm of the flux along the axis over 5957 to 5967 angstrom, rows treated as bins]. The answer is 4.28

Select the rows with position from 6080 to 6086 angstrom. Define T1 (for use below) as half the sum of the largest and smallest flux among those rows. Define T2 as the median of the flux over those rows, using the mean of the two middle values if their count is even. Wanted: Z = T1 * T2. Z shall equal 2.48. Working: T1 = 1.58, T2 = 1.57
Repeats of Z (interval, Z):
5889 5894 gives 2.23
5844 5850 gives 2.43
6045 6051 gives 2.38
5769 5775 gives 2.53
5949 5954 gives 2.44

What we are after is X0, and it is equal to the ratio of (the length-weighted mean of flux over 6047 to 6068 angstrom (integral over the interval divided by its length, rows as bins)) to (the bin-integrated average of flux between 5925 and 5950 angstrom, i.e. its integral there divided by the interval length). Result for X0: 0.98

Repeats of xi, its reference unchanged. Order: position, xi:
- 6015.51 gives -0.063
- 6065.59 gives -0.036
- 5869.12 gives 0.126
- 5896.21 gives -0.137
